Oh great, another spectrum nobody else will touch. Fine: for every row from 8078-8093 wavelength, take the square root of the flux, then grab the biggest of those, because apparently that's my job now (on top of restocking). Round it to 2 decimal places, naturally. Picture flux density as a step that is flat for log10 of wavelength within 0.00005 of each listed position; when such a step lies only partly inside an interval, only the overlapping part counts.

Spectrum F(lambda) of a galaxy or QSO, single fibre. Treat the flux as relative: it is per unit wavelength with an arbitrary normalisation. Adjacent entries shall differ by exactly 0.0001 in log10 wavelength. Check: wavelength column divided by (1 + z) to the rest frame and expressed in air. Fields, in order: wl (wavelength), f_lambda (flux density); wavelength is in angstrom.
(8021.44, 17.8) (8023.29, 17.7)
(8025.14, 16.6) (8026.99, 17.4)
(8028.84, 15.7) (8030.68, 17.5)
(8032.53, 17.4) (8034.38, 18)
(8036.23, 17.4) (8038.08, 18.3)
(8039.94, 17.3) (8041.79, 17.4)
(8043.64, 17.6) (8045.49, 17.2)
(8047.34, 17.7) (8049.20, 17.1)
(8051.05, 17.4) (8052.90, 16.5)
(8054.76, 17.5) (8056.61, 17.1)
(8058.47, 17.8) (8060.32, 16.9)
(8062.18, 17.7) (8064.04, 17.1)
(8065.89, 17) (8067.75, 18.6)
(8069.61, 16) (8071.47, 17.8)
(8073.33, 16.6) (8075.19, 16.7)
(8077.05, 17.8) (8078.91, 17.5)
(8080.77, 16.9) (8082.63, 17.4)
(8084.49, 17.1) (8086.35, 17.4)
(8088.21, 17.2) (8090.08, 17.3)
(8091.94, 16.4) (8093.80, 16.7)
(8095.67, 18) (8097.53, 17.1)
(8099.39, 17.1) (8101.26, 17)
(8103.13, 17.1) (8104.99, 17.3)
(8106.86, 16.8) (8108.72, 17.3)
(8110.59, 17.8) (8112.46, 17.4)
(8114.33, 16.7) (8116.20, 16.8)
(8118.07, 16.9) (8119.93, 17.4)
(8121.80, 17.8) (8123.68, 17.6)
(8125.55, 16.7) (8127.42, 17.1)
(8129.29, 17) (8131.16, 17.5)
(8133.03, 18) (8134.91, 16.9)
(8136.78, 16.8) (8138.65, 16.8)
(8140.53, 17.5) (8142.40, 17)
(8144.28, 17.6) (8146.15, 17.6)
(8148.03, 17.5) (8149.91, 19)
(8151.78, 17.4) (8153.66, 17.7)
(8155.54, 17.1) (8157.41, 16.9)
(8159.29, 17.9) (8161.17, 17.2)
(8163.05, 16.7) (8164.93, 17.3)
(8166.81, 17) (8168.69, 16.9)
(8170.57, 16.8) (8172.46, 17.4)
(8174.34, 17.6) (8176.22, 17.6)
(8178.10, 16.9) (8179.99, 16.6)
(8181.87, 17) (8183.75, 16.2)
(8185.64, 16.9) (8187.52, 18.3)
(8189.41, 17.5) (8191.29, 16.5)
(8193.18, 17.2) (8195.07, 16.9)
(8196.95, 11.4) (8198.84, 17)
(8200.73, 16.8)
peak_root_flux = 4.18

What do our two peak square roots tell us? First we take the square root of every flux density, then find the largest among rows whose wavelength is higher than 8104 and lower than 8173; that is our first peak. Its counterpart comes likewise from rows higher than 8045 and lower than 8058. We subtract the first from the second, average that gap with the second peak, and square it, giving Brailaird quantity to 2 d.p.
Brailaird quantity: 4.11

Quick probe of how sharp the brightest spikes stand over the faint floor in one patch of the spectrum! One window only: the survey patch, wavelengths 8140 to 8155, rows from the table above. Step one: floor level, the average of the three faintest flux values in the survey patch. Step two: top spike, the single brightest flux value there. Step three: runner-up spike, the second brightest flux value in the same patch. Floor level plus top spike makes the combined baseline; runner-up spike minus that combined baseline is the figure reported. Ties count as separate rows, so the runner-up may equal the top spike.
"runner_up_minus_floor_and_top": -18.6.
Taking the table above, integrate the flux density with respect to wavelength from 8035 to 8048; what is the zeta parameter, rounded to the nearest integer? 228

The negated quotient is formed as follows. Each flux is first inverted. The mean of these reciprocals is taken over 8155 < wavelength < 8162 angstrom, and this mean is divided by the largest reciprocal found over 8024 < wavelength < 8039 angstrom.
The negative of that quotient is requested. -0.909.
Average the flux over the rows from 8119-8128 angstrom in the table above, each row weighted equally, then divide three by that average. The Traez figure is 0.173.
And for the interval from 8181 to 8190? 0.175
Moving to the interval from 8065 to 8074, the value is 0.174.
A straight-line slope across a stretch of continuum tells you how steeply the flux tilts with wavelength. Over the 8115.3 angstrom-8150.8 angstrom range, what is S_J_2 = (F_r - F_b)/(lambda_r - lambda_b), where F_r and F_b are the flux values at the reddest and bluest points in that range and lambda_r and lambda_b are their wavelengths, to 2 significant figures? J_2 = 0.065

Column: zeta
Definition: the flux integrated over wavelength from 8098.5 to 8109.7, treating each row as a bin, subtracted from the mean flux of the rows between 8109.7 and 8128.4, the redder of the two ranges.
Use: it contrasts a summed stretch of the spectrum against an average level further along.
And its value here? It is -174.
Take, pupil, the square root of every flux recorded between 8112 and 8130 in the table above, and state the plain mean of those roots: 4.14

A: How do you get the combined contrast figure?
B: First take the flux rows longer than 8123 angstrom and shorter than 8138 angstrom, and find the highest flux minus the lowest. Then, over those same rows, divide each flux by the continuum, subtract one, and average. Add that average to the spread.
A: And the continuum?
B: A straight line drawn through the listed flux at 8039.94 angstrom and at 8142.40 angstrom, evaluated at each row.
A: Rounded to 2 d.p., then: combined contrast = 1.31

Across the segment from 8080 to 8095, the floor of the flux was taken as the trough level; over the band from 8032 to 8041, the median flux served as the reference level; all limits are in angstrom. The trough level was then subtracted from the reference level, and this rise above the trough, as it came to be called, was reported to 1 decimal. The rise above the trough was 1.0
